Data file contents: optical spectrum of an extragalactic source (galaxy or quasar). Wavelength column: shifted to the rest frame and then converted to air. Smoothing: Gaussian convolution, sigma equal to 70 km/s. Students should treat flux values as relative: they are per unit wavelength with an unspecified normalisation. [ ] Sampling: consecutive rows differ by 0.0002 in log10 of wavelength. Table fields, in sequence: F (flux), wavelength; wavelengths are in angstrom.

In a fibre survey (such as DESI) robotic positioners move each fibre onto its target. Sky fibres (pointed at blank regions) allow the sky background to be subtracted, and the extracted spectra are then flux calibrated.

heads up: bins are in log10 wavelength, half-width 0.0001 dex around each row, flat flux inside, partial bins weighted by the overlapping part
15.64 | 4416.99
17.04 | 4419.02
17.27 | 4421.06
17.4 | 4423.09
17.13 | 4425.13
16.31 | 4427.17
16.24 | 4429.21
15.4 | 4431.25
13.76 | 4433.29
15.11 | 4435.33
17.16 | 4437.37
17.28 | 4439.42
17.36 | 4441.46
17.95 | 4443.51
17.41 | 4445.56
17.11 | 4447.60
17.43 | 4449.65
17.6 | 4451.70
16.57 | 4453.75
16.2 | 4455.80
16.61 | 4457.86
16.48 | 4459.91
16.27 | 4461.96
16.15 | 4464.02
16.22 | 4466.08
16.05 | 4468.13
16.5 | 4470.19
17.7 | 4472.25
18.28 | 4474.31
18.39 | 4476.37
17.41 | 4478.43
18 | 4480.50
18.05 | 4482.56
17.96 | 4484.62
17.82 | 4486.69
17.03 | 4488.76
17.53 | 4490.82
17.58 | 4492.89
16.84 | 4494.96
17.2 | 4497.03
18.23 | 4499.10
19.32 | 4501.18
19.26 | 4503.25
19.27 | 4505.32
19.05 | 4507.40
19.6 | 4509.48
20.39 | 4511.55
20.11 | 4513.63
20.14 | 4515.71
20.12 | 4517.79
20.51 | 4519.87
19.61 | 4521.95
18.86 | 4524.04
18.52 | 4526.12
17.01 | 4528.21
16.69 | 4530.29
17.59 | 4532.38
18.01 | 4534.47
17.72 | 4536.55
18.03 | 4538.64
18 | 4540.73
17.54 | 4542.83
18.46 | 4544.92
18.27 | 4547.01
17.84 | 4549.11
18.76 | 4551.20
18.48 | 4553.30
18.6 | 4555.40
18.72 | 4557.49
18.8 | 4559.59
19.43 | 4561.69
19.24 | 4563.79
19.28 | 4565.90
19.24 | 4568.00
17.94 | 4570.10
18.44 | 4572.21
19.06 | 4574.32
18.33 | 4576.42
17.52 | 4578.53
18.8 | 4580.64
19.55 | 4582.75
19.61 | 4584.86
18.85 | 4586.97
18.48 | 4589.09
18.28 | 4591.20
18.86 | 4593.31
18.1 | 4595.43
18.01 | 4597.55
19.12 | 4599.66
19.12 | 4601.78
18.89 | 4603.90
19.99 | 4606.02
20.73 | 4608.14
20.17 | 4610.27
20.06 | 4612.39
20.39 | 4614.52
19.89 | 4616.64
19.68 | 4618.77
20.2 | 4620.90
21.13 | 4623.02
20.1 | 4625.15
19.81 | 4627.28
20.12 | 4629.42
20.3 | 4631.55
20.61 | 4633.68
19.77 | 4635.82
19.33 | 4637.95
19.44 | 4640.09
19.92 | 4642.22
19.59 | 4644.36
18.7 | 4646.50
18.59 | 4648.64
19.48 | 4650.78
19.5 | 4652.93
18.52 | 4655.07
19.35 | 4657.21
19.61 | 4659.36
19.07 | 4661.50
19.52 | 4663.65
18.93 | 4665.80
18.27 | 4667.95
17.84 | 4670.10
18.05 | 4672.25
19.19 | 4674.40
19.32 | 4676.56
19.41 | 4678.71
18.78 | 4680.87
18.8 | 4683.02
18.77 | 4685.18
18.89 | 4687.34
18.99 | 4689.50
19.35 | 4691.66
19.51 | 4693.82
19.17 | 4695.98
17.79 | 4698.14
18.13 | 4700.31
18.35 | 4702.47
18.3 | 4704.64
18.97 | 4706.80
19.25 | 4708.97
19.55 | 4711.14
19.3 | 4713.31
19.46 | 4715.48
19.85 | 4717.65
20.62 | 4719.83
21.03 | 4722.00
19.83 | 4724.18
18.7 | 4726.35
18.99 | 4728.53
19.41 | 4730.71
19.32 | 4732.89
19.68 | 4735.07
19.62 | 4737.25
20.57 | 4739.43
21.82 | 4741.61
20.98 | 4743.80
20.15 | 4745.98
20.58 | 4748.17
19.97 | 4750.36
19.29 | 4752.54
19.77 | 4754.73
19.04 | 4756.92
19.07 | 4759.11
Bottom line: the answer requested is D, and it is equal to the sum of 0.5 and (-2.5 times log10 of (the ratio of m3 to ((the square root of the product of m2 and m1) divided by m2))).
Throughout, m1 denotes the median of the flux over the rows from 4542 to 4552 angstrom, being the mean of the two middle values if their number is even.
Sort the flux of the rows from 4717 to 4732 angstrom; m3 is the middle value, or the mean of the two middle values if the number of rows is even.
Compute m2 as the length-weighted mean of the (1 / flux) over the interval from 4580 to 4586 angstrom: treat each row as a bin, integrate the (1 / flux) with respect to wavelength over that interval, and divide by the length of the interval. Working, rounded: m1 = 18.3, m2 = 0.052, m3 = 19.8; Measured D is 0.44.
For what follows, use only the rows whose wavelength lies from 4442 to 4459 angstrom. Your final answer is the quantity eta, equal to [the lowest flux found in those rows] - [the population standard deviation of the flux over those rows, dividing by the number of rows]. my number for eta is 15.6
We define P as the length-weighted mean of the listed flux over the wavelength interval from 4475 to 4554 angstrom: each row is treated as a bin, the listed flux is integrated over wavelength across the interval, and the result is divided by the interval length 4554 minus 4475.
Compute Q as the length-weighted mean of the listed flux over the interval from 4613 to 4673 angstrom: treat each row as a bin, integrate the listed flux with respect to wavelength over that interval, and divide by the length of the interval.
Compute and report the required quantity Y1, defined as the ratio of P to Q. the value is 0.94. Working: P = 18.4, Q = 19.5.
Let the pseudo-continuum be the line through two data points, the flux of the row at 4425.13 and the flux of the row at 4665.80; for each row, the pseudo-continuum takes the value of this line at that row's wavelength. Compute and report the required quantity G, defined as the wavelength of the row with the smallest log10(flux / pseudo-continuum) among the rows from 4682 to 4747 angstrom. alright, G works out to 4698.14 angstrom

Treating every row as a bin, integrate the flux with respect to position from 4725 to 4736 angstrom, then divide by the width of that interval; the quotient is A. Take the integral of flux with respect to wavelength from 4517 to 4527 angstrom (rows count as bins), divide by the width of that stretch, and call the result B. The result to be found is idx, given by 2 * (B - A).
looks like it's 0.6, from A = 19.2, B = 19.52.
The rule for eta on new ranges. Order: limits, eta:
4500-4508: 18.9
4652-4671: 17.3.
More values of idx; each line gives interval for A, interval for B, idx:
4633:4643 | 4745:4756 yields 0.3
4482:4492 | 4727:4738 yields 3.4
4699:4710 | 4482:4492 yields -1.8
